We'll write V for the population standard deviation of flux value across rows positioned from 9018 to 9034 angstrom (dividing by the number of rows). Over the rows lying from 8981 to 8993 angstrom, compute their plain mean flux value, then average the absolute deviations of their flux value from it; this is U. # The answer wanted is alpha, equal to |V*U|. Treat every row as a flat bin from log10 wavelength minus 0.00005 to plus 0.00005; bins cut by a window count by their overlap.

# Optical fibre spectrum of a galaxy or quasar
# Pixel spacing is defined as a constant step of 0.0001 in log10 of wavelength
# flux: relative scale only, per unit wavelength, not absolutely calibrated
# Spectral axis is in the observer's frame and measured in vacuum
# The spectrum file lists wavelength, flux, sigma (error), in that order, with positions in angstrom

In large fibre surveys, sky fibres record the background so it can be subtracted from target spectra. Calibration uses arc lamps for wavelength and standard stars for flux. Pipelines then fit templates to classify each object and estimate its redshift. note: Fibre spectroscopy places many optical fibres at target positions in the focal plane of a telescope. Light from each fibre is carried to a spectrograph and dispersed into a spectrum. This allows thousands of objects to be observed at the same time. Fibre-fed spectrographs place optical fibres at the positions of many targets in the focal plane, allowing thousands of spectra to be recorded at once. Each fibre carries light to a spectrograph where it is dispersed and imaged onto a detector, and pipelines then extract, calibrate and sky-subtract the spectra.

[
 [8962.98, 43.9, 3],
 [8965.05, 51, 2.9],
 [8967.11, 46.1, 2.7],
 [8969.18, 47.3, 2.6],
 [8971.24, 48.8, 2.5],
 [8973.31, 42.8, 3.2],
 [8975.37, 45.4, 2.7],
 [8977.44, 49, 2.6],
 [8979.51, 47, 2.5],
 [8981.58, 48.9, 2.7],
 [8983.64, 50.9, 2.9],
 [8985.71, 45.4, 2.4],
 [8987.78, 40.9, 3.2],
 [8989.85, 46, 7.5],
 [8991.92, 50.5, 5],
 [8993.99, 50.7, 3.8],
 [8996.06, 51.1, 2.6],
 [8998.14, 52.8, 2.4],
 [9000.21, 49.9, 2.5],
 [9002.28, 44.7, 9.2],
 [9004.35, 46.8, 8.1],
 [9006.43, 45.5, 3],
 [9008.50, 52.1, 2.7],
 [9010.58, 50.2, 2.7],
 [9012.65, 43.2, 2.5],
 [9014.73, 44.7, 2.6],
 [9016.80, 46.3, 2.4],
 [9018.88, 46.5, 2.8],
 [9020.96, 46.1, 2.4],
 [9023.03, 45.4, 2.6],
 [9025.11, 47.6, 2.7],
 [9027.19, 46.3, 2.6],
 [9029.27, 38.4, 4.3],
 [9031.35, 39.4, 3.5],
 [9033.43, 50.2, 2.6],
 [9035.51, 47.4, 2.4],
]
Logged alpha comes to 11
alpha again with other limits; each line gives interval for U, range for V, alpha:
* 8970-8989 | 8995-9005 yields 8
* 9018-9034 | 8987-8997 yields 12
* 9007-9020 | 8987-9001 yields 10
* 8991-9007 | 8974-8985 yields 5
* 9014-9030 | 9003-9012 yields 5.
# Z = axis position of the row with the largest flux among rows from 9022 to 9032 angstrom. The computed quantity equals 9025.11 angstrom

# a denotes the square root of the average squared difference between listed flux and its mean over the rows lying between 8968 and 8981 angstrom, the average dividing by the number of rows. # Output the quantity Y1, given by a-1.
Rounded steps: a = 2.1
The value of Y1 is 1.1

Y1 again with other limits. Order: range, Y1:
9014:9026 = -0.1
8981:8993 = 2.5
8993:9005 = 1.7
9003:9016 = 2.1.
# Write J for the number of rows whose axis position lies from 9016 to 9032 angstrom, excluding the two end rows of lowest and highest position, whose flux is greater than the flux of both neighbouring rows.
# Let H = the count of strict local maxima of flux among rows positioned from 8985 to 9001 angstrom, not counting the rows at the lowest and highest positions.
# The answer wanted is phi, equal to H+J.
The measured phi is 3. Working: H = 1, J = 2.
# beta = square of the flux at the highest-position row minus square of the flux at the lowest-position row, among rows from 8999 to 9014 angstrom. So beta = -624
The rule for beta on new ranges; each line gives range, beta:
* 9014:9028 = 146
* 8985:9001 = 429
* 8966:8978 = 276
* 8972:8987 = 229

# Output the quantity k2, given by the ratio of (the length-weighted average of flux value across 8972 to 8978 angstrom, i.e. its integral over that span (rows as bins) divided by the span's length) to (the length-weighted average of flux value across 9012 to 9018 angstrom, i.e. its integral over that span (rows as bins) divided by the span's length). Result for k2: 1.02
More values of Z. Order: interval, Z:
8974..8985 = 8983.64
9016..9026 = 9025.11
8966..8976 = 8971.24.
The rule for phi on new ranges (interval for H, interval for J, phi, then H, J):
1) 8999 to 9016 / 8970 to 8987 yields 4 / 2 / 2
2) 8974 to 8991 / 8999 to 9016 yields 4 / 2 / 2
